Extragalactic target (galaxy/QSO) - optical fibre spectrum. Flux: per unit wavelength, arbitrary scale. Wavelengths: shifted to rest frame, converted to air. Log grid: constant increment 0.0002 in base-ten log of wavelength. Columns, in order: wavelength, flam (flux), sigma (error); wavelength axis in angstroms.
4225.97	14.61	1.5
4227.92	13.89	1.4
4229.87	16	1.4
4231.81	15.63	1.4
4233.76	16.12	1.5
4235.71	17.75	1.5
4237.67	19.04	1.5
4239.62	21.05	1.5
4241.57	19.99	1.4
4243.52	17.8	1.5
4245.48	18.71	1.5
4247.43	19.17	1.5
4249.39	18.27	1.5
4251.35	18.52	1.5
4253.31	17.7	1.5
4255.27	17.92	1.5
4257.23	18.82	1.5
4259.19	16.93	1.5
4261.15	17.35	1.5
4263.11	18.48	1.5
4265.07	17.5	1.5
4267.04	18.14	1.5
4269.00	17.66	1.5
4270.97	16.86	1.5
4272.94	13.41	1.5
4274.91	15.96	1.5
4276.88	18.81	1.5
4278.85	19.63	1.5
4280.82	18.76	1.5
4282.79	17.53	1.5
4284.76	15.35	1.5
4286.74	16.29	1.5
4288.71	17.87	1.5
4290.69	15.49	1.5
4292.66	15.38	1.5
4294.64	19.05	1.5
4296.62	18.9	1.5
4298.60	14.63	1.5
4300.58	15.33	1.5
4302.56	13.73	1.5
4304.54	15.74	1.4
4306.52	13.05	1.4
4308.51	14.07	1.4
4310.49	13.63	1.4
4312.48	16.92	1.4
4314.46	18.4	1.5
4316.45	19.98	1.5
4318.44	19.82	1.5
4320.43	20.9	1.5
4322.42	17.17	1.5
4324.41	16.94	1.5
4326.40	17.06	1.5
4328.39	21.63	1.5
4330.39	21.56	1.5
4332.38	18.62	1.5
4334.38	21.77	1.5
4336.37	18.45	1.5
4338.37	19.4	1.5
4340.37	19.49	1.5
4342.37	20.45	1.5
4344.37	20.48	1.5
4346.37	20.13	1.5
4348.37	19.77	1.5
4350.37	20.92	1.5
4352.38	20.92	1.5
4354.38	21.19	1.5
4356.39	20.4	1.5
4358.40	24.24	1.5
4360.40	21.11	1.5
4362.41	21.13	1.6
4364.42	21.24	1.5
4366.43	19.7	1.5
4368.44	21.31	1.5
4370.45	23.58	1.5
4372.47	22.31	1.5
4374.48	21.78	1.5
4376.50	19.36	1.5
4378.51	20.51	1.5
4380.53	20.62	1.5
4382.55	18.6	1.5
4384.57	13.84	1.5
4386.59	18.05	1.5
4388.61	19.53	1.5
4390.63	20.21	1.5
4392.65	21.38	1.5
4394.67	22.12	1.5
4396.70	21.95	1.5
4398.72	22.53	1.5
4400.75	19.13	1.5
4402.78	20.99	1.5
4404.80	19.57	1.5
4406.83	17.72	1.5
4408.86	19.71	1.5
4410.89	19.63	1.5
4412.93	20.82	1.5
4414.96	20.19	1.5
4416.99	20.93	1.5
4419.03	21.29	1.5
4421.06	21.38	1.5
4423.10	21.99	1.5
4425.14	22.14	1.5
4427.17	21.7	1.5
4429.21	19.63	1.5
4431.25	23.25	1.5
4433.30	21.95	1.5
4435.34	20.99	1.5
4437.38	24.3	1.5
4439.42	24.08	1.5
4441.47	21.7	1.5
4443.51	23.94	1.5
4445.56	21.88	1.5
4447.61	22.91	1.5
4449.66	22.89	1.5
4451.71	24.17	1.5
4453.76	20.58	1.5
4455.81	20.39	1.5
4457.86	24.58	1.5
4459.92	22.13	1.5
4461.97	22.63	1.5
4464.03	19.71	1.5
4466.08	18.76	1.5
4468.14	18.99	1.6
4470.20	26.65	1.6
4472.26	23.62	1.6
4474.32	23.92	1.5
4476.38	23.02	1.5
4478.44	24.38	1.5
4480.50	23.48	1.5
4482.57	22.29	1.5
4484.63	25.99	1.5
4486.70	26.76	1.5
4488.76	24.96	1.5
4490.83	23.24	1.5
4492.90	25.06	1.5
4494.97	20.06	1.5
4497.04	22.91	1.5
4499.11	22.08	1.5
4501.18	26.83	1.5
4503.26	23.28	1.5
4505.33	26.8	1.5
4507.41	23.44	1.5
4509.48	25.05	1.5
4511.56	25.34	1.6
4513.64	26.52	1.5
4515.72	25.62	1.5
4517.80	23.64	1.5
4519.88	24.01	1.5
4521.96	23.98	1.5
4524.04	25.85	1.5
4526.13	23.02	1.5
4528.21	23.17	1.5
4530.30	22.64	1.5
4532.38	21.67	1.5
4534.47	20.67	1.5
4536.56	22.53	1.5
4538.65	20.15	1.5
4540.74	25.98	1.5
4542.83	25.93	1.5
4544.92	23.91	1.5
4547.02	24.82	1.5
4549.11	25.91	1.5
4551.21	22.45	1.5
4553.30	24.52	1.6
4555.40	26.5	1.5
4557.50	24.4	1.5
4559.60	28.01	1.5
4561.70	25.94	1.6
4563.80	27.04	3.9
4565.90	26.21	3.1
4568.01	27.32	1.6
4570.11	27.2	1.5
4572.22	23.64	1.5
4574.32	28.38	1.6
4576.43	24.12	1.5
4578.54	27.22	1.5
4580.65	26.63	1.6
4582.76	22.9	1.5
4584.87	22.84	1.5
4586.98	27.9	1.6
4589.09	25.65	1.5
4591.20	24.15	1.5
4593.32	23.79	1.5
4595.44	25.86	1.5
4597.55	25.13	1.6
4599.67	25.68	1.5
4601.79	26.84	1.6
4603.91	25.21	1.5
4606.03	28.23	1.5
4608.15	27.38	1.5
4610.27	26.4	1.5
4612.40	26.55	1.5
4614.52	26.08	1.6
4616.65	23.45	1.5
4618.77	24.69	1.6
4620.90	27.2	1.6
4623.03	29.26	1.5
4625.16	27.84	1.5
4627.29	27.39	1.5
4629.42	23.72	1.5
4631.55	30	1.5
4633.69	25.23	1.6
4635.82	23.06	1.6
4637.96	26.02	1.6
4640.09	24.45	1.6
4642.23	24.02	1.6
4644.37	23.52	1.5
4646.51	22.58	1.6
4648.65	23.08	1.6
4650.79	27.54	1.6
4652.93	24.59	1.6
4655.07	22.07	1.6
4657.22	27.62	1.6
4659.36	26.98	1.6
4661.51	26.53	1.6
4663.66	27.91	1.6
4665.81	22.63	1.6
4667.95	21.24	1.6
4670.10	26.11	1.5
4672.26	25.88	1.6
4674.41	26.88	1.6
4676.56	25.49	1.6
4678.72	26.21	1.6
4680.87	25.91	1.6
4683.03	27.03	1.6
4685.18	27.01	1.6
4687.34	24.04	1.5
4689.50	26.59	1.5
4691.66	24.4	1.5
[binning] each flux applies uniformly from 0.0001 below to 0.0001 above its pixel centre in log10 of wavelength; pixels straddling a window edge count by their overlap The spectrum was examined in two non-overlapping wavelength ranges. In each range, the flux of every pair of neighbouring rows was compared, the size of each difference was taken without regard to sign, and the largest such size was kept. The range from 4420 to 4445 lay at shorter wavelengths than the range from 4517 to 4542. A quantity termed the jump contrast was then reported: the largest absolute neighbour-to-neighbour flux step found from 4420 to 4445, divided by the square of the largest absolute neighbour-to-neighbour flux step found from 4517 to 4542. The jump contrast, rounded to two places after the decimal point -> 0.11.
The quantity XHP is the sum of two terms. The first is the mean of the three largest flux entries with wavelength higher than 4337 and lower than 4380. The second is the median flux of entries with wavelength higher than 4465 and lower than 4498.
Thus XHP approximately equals 46.9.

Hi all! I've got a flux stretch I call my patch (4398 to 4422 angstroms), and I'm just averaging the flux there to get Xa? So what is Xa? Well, 20.3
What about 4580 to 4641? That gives 25.8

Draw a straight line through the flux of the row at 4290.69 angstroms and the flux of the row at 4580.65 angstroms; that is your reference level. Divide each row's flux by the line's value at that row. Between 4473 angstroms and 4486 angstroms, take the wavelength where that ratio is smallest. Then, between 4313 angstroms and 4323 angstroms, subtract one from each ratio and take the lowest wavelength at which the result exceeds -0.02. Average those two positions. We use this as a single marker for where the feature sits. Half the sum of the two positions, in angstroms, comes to 4398.5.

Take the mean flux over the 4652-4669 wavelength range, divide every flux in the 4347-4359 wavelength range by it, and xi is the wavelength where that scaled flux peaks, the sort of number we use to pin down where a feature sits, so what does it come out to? 4358.40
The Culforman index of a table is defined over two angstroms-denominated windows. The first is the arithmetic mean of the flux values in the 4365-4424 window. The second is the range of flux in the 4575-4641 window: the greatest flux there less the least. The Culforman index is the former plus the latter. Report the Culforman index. 27.5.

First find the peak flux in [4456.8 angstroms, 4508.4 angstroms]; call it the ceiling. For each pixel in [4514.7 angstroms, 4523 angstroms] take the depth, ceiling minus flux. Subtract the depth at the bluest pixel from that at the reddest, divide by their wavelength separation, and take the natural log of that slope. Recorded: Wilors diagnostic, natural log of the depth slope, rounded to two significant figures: -1.3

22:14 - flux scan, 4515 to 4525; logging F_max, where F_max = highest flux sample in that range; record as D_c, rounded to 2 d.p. 25.85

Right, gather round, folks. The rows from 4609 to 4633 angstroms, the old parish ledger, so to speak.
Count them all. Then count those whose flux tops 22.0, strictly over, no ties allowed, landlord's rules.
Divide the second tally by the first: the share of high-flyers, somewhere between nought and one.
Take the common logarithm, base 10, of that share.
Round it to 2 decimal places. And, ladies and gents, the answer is 0.00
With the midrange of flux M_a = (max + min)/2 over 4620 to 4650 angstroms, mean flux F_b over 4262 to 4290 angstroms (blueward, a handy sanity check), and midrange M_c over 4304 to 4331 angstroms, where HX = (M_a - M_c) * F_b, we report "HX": 155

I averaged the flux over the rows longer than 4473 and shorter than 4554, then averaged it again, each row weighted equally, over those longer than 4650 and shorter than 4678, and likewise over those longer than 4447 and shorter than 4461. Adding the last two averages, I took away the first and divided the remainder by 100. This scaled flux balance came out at 0.24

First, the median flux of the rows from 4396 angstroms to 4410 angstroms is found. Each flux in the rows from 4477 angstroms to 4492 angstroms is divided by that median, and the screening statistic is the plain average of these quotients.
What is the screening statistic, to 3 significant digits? 1.24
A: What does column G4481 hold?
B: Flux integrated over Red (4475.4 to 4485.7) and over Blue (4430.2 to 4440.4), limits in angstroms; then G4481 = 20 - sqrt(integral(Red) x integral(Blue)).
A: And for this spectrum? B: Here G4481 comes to -220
